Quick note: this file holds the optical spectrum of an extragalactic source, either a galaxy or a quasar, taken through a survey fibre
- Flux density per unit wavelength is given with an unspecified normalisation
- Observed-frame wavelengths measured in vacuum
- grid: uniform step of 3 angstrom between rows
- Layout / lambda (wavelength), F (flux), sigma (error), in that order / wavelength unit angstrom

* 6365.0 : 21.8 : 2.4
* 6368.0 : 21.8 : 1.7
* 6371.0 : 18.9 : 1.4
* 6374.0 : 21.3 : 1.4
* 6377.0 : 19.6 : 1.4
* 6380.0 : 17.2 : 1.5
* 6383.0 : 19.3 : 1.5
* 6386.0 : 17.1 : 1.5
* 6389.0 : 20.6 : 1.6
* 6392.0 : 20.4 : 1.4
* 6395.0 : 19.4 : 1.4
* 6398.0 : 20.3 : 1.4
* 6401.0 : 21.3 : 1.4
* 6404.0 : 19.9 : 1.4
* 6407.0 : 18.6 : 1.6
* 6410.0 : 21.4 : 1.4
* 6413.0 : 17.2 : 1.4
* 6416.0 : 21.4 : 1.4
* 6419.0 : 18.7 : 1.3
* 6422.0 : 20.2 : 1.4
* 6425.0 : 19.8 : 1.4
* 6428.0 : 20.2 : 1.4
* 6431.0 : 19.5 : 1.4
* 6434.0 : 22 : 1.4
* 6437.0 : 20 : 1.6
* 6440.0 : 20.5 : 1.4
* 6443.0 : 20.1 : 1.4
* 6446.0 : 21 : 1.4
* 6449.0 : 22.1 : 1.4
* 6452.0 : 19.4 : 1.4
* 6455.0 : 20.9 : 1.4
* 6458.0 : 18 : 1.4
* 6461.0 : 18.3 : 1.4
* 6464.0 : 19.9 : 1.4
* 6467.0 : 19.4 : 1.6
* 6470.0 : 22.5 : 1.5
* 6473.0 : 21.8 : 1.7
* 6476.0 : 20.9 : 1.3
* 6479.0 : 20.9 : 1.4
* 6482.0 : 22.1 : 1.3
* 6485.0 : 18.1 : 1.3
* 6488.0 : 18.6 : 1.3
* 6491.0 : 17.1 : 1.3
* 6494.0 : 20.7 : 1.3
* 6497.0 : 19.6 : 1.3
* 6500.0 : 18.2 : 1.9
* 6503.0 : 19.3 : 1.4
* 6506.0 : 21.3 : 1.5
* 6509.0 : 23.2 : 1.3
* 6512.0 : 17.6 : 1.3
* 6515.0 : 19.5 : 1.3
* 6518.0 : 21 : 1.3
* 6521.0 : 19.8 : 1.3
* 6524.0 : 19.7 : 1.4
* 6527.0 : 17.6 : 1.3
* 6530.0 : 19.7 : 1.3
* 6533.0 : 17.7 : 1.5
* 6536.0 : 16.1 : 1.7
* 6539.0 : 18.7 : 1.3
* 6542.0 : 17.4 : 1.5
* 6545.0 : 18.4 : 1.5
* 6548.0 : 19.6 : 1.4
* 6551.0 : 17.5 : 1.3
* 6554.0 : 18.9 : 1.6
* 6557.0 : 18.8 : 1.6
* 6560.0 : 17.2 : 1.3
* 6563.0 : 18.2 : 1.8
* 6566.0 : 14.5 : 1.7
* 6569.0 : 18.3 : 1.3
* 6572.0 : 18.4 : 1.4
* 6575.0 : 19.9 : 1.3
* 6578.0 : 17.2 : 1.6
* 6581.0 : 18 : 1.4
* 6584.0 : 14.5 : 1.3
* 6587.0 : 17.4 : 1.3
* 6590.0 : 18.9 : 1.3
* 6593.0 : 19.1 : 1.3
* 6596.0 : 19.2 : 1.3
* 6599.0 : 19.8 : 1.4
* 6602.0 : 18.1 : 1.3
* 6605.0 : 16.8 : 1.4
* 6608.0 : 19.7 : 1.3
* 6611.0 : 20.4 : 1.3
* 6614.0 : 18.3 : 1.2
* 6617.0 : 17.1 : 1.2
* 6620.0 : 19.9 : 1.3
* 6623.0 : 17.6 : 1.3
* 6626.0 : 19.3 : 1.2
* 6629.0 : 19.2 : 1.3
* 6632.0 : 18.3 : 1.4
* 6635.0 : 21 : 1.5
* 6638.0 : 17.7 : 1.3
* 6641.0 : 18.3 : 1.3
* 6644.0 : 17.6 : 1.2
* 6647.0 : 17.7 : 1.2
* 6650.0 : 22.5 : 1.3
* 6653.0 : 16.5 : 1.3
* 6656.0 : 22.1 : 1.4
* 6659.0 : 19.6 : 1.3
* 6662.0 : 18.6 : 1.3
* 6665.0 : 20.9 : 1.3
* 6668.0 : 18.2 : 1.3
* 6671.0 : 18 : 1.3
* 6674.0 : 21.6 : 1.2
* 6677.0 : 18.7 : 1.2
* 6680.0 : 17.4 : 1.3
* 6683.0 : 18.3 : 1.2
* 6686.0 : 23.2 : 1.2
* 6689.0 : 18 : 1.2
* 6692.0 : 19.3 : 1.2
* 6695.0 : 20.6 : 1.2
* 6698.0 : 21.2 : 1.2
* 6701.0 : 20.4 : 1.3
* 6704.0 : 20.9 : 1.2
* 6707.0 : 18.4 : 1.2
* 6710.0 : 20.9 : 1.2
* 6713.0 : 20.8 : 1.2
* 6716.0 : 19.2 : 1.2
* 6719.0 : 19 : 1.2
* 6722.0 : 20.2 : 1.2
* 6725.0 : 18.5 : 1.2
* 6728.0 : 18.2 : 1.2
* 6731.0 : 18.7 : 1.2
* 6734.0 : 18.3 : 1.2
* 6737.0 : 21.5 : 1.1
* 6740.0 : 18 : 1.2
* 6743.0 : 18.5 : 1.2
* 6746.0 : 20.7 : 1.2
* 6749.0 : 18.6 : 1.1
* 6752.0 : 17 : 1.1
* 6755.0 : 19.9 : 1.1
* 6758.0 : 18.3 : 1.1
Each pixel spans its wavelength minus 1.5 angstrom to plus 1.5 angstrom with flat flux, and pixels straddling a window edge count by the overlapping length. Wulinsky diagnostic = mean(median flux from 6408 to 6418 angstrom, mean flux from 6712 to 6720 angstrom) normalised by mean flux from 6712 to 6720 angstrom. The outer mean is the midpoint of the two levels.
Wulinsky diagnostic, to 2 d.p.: 1.04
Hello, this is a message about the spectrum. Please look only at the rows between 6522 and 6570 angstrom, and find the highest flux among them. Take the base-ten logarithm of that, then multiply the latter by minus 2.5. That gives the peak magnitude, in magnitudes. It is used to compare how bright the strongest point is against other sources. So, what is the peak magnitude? -3.24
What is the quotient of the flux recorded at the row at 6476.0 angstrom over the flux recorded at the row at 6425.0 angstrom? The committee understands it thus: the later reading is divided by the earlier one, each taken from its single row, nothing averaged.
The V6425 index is 1.06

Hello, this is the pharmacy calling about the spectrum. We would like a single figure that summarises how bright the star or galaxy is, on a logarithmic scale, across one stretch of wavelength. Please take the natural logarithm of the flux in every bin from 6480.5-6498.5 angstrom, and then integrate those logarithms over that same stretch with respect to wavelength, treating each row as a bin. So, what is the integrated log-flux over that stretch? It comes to 53.3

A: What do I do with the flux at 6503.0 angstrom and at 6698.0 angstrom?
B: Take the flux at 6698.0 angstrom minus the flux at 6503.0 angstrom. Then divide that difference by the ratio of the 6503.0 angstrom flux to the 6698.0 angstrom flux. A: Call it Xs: 2.1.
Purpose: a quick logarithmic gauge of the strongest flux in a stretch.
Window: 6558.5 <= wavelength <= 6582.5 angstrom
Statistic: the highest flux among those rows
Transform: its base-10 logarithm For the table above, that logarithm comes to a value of 1.30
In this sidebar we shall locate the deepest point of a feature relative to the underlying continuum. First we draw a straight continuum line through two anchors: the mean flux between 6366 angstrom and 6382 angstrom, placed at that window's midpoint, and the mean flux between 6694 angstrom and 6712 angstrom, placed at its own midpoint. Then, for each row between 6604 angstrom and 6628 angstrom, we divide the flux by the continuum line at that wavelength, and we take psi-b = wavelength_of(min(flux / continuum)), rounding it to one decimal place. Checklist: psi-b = 6605.0 angstrom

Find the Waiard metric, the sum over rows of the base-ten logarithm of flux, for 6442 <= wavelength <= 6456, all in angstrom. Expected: 6.58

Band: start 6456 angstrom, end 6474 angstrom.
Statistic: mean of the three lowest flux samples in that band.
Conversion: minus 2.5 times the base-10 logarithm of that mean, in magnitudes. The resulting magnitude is -3.17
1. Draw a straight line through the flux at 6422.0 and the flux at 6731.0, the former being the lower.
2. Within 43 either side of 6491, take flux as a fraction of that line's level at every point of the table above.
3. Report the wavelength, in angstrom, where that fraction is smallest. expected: 6491.0 angstrom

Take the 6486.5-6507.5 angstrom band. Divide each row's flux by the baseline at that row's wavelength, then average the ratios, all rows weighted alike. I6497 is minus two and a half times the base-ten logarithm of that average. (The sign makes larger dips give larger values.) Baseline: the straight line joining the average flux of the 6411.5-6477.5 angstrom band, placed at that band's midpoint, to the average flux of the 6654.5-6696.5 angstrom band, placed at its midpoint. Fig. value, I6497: 0.043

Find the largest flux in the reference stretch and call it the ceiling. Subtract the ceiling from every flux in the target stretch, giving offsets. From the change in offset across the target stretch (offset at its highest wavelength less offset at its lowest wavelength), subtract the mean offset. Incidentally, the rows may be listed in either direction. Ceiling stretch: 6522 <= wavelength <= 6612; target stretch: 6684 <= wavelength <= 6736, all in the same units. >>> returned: -4.3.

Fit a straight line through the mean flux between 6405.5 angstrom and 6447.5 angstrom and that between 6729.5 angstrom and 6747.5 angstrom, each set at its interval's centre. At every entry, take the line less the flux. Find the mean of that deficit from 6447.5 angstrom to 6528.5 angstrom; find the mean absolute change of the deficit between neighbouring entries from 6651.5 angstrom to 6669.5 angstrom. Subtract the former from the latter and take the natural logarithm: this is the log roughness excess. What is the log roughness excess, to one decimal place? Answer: 1.0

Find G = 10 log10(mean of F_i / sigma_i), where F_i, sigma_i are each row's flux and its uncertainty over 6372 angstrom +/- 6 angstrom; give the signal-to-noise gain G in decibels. 11.4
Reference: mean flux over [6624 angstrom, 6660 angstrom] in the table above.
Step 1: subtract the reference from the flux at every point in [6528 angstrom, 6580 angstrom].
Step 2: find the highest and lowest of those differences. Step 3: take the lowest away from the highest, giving 5.4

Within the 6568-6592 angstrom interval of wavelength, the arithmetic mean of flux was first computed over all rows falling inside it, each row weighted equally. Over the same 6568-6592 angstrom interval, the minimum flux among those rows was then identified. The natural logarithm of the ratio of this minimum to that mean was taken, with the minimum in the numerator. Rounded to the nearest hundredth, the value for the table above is -0.21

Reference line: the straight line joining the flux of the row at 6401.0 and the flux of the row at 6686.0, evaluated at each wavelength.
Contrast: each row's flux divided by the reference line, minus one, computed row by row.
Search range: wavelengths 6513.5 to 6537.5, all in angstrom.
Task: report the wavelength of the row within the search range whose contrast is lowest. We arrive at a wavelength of 6536.0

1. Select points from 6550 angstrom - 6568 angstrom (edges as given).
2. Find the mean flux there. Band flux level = 17.5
